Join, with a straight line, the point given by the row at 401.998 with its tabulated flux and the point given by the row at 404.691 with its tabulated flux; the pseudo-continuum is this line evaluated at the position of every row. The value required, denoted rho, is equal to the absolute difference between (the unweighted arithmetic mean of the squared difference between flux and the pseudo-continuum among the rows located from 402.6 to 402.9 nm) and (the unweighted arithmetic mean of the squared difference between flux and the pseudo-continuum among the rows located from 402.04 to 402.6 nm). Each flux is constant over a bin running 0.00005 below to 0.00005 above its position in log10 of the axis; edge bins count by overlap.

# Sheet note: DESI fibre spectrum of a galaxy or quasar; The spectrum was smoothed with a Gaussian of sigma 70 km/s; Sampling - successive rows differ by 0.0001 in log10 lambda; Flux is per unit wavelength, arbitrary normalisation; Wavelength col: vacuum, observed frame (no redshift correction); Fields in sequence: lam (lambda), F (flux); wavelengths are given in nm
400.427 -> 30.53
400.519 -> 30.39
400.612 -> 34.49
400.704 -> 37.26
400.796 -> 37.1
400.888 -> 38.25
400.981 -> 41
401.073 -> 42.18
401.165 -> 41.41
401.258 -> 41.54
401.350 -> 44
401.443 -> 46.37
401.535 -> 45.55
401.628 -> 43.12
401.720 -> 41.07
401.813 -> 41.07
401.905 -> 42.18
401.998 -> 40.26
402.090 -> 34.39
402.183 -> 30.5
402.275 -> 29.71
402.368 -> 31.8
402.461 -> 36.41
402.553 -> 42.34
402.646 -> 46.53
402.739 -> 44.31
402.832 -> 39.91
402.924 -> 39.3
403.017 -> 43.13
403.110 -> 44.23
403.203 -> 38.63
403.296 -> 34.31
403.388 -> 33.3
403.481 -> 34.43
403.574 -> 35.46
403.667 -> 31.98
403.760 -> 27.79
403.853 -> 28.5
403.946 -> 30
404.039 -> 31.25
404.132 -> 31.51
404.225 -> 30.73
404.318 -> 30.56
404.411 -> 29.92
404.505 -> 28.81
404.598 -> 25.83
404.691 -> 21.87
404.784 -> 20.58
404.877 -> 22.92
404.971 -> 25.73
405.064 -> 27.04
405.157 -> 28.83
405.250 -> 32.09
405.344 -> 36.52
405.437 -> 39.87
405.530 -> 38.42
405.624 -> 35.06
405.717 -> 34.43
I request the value 35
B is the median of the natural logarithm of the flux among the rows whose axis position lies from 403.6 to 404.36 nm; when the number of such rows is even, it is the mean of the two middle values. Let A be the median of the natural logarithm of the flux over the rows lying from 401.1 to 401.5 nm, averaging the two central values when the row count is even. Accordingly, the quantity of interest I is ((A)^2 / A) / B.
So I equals 1.10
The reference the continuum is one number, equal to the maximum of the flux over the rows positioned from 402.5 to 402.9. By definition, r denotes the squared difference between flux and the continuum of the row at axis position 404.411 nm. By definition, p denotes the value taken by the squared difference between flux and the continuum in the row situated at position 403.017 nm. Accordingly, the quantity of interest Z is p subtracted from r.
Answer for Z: 264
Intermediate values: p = 12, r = 276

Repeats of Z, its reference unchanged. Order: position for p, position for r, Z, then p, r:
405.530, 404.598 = 363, 66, 428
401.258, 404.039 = 209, 25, 233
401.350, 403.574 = 116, 6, 123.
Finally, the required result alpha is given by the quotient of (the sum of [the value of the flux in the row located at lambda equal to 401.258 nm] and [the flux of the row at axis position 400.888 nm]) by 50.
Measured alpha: 1.60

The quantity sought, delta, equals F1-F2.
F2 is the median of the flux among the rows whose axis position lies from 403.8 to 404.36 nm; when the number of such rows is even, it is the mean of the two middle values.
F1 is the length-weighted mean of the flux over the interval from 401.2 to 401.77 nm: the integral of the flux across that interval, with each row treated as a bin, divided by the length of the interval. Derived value 13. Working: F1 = 43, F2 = 30.6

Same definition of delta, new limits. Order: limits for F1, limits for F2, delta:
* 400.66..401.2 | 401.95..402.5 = 6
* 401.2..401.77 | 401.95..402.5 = 10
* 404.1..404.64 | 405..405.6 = -5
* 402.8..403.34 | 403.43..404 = 9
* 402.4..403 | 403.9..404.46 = 11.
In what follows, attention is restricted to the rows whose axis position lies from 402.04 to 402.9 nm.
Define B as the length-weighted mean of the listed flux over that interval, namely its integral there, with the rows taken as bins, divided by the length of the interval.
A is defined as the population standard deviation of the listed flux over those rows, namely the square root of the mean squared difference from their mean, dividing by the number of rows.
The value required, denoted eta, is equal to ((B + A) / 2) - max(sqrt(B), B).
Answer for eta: -15.8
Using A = 5.9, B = 37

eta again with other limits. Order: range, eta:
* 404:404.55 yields -14.8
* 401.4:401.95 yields -20.6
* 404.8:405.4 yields -12.1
